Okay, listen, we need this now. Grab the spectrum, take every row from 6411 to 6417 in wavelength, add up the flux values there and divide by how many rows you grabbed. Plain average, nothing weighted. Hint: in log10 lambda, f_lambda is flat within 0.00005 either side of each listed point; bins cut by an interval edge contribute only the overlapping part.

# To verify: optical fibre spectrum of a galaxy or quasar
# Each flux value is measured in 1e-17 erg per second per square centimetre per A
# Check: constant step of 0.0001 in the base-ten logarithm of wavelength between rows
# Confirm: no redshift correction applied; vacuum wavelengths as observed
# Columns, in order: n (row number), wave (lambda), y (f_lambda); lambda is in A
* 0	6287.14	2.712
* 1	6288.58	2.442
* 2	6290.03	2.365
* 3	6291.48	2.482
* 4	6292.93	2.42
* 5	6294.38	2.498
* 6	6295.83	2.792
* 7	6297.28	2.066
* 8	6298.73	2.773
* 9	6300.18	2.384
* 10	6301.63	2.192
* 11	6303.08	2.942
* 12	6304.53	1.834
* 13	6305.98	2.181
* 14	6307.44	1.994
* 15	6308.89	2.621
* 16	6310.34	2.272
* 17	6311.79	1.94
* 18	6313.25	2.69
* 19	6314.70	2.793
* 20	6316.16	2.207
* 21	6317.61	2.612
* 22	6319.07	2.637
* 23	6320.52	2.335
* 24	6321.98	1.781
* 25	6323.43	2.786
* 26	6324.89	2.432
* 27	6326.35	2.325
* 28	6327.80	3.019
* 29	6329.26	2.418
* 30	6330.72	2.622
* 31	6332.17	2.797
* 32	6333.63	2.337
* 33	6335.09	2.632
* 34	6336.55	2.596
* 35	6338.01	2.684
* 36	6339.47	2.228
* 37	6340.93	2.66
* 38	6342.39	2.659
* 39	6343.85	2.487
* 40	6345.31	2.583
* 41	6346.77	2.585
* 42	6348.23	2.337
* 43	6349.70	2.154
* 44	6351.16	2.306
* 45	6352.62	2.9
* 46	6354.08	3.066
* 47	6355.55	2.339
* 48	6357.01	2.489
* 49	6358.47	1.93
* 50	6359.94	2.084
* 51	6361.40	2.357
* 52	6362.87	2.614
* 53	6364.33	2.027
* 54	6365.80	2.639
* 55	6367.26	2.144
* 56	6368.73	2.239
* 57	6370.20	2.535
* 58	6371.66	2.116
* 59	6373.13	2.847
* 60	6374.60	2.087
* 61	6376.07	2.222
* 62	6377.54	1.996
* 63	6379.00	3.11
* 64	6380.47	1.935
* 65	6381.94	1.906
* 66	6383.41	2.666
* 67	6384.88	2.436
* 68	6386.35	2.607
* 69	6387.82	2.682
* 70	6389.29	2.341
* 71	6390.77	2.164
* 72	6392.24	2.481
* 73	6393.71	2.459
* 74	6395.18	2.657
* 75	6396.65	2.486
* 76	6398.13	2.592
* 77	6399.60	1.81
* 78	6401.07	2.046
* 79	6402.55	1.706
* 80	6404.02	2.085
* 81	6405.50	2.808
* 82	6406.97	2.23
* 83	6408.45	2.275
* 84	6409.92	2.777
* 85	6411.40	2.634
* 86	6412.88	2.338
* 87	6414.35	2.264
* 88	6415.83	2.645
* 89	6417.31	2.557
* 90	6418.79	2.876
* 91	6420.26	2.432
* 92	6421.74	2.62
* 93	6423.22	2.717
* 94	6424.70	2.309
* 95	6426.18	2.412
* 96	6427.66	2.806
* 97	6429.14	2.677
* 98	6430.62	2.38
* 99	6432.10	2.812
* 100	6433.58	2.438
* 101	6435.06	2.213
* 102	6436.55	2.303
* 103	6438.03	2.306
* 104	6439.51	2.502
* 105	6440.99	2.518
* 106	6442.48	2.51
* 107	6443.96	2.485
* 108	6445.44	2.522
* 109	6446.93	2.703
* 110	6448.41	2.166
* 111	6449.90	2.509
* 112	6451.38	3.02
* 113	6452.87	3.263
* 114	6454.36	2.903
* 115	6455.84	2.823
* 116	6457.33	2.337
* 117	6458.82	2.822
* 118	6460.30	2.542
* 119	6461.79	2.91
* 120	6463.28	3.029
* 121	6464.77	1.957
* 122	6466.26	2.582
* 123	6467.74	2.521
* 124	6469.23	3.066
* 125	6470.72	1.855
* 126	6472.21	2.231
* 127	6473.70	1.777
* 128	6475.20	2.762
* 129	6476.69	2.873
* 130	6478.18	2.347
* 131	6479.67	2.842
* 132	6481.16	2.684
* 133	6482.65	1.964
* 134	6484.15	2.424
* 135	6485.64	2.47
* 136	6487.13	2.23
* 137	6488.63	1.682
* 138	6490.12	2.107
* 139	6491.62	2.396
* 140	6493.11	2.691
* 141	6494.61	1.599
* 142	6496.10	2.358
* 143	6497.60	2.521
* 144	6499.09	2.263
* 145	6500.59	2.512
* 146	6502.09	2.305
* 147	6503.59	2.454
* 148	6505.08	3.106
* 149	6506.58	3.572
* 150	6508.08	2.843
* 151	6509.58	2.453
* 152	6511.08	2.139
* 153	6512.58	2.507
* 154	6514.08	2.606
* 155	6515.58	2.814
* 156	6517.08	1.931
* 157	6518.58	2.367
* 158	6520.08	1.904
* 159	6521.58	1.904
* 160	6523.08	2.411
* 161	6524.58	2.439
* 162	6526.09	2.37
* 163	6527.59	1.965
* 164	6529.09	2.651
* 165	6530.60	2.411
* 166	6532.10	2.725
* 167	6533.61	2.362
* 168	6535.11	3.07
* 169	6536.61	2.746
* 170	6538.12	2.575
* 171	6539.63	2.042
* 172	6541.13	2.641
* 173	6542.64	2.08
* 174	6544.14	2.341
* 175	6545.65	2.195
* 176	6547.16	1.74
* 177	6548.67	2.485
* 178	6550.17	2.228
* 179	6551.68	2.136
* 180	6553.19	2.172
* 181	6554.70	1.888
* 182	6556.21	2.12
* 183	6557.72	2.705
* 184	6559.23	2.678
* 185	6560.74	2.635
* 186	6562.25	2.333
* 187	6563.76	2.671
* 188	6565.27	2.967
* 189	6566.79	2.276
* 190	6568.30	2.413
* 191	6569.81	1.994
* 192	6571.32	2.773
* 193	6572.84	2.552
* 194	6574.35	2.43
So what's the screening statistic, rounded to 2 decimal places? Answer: 2.47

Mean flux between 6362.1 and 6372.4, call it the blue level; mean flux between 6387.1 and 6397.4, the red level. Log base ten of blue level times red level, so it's 0.76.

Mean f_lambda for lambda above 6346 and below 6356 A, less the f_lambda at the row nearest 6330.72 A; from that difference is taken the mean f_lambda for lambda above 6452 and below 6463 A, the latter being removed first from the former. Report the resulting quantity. -2.90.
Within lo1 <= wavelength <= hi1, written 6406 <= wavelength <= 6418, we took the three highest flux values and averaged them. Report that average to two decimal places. 2.69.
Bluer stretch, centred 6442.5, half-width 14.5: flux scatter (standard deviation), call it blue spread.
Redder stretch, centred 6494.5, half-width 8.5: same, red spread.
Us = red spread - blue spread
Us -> 0.05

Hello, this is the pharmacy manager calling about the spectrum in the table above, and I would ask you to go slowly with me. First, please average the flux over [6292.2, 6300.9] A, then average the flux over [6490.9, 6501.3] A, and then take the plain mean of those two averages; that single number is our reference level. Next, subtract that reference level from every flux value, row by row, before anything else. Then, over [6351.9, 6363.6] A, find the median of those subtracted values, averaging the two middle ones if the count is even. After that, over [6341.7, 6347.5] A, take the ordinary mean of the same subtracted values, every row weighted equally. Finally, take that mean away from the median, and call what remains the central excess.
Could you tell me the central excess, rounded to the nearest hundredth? -0.16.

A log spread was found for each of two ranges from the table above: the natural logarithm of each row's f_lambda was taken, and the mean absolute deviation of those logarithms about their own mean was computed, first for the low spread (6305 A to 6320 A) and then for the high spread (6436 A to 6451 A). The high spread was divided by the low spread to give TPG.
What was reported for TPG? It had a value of 0.42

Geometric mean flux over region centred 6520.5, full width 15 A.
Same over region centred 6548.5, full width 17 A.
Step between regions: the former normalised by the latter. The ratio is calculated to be 1.04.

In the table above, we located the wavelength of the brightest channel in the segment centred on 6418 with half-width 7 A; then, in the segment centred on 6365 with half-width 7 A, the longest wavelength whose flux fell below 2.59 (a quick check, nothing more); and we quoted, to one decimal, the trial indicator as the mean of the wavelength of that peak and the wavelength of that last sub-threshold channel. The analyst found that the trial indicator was 6395.2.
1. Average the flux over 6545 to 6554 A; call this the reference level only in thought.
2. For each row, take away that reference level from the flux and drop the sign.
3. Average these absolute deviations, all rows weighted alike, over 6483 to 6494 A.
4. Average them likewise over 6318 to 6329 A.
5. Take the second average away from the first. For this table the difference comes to -0.14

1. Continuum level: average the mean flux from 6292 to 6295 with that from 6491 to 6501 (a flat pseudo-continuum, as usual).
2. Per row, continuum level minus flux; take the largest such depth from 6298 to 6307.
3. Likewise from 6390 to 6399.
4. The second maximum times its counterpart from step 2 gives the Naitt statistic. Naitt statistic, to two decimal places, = 0.13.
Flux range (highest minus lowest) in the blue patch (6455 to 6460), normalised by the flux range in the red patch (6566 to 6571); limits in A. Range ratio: 1.2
